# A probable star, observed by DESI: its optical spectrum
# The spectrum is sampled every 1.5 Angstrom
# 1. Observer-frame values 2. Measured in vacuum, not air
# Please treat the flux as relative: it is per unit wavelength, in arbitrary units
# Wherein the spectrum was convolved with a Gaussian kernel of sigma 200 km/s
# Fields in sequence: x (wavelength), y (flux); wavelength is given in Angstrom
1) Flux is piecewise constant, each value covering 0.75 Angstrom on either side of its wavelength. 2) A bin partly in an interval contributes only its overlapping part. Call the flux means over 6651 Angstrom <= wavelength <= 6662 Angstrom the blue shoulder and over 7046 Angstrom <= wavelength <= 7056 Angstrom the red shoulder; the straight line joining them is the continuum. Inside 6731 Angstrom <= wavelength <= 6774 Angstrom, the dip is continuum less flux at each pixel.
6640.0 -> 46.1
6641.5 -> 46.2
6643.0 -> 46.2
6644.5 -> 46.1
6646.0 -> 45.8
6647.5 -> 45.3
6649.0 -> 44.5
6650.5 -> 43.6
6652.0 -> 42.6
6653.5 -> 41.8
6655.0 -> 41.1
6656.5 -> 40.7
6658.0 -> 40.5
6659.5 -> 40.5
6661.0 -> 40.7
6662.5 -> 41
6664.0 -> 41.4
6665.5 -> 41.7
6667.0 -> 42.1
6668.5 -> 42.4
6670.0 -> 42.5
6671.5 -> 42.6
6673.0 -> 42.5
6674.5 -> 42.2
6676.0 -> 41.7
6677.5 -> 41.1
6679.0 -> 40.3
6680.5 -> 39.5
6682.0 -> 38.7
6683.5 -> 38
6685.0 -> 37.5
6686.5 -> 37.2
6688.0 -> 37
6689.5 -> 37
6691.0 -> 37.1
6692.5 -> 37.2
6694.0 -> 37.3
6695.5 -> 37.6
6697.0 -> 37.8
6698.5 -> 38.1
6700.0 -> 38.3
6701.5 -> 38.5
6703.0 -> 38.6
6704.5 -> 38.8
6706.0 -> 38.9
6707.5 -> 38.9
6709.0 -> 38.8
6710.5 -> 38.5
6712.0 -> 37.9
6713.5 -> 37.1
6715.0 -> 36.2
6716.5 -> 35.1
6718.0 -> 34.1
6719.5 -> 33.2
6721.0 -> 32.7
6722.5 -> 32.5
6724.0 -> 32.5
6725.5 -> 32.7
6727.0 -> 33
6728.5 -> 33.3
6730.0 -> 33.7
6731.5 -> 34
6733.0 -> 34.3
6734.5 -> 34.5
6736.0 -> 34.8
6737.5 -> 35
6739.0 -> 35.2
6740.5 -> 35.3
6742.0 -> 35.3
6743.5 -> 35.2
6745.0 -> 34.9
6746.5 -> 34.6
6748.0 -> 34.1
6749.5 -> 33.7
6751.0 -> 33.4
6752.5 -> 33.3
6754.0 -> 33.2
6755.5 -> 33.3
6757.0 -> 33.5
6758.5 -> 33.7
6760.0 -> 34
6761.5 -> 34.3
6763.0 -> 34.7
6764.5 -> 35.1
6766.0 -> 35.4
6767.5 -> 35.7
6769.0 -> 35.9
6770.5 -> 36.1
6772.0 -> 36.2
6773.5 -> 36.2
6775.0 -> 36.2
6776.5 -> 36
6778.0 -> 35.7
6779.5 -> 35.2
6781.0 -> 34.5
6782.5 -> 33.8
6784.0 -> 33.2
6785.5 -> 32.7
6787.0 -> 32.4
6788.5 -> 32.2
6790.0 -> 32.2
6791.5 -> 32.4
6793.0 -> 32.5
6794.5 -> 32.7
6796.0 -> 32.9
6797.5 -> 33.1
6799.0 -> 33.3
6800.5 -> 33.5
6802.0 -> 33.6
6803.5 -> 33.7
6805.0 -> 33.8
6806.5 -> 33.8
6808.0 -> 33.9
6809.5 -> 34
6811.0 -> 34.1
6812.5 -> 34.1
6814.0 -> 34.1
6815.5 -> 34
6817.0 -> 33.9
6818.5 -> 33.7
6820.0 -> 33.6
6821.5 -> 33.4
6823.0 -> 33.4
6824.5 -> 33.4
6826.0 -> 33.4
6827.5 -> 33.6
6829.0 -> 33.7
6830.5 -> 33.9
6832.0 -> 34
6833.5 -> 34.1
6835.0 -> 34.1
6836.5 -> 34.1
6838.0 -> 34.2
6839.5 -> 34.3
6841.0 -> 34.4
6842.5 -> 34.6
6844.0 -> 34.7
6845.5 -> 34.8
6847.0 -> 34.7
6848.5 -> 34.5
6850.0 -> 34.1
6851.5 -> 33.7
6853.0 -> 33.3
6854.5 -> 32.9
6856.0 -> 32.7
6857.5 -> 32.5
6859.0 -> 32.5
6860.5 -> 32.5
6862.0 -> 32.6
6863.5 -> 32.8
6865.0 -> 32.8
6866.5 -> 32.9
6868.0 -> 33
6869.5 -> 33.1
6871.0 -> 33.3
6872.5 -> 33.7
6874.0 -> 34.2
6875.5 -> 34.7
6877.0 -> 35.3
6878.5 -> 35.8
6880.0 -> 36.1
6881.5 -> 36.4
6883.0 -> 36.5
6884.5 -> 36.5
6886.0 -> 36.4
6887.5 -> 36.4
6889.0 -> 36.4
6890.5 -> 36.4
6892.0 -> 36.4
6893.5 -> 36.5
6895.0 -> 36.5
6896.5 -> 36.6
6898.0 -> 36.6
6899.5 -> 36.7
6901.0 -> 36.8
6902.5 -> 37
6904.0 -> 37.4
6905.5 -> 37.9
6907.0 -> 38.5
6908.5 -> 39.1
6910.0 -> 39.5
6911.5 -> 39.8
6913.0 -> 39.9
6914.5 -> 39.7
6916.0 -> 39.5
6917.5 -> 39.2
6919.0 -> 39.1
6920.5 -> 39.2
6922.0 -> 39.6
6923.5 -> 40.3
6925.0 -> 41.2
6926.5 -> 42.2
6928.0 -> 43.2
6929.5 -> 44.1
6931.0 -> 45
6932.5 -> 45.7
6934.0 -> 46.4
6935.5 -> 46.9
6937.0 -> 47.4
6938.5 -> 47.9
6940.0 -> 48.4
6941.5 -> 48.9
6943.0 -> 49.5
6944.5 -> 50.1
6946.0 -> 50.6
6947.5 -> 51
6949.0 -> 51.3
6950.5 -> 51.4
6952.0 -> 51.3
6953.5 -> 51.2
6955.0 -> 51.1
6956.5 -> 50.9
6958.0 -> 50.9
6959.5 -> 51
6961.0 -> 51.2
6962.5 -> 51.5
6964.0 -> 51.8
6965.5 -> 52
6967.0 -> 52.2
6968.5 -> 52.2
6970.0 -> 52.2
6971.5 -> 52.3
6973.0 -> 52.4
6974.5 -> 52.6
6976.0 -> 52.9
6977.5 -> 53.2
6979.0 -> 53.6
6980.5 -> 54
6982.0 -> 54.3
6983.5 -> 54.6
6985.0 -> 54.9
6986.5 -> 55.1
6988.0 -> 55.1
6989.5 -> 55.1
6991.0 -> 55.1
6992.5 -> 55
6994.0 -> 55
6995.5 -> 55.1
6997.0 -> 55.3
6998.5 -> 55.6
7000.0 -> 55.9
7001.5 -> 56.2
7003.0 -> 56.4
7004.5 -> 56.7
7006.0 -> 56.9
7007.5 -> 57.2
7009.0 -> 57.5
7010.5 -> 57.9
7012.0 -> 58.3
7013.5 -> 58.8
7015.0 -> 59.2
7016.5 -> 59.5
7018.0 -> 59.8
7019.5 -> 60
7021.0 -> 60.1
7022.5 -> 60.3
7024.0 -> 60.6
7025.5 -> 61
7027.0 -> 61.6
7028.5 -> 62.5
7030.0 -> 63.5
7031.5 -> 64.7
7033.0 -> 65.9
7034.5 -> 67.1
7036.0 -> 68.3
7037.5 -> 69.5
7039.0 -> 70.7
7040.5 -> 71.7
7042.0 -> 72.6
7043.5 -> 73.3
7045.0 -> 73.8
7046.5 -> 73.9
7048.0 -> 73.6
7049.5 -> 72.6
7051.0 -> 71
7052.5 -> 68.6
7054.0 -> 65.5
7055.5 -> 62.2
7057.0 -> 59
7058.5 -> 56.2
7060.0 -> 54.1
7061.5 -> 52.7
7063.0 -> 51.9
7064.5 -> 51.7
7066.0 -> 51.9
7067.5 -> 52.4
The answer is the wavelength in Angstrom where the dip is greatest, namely 6755.5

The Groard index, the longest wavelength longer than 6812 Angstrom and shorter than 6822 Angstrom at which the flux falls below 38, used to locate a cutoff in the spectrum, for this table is 6821.5 Angstrom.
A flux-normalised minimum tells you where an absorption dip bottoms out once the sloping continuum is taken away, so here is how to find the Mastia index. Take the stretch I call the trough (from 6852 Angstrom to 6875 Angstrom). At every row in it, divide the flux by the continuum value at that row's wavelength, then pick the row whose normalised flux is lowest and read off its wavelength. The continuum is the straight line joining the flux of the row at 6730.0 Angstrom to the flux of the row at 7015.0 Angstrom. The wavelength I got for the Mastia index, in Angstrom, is 6860.5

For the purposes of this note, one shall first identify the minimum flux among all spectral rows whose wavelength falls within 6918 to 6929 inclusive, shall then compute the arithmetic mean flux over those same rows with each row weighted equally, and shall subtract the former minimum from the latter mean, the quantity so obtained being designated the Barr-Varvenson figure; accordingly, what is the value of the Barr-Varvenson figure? 1.6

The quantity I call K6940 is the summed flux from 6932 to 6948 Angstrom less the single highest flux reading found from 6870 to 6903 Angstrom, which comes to 496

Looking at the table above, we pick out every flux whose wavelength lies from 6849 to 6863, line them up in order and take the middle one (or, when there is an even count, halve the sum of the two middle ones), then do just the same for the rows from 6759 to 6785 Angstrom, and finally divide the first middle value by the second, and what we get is 0.92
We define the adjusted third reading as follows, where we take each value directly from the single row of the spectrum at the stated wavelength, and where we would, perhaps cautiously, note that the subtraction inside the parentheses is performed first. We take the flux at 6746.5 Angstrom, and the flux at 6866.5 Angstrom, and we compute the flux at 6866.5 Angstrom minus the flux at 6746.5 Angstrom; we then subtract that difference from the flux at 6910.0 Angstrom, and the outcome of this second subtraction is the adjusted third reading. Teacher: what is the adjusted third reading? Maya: 41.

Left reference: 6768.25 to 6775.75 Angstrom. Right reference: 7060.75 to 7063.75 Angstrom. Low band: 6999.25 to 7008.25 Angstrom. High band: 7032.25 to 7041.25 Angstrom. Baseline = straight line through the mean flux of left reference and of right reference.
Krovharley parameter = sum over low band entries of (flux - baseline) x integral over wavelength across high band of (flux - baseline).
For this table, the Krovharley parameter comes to 7296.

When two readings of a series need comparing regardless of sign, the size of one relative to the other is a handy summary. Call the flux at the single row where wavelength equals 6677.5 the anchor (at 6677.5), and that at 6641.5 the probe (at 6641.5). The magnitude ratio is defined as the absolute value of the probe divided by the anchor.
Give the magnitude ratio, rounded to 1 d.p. 1.1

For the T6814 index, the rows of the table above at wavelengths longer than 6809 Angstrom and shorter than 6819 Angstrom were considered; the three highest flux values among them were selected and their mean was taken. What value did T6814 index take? 34.1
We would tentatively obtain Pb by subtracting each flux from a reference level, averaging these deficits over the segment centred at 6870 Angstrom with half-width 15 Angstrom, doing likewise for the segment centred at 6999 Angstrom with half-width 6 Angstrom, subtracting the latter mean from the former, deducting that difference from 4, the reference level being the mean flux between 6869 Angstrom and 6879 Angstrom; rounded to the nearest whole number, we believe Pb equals -18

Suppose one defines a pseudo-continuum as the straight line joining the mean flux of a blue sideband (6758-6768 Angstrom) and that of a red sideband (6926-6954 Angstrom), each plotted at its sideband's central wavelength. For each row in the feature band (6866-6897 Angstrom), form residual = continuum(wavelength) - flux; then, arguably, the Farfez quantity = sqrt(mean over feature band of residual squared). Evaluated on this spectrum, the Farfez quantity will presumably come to 8.3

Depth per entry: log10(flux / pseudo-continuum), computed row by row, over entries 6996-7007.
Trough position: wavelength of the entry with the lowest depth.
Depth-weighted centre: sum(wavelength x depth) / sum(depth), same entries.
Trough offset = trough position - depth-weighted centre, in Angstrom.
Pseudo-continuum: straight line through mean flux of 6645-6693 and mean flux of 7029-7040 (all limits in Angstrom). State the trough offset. -4.4 Angstrom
